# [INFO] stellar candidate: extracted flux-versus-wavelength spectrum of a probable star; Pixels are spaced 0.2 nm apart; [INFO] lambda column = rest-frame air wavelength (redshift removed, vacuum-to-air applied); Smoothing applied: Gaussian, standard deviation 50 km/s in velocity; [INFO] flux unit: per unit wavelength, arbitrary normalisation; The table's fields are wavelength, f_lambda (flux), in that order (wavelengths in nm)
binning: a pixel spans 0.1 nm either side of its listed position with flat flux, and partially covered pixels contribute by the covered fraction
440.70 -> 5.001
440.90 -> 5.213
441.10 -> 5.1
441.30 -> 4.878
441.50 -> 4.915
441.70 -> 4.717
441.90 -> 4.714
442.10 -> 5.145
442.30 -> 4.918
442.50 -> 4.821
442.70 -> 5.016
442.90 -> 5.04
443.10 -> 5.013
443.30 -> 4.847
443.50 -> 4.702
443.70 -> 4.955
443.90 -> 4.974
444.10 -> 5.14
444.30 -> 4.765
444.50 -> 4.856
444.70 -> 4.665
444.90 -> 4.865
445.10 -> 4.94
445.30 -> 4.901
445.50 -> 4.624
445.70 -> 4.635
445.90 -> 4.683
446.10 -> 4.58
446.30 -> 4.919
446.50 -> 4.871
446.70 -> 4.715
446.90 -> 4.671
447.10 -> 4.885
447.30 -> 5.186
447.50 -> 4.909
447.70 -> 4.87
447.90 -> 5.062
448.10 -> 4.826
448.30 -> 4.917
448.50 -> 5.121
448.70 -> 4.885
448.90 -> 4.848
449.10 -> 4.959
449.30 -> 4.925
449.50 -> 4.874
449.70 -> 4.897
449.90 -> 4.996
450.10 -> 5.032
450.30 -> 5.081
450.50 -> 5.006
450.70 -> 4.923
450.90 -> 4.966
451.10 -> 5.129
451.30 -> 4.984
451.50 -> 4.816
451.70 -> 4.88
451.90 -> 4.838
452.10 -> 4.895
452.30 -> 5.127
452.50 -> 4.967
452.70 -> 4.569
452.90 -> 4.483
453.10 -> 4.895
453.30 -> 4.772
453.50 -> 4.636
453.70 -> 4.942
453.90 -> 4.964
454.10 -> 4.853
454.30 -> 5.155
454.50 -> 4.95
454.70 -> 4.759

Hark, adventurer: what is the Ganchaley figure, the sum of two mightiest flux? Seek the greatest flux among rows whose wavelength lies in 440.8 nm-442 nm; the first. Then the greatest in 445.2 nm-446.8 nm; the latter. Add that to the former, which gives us 10.1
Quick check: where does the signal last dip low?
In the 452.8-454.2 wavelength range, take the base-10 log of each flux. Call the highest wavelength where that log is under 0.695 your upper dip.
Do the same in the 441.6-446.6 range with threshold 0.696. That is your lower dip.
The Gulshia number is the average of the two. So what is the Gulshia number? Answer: 450.30 nm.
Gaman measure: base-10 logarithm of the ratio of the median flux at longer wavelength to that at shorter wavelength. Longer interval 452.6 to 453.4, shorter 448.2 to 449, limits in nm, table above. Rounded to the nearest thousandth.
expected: -0.021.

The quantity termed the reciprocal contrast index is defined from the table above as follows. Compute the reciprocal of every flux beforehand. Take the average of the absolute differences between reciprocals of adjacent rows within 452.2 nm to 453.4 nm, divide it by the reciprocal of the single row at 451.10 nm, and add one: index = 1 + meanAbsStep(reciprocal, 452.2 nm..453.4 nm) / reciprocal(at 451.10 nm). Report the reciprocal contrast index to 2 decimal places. 1.05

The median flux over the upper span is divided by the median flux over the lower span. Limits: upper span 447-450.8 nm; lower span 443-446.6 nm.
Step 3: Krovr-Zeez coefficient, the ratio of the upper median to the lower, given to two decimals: 1.01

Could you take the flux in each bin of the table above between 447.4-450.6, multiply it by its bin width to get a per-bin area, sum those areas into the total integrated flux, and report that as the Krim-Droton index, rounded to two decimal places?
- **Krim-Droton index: 15.84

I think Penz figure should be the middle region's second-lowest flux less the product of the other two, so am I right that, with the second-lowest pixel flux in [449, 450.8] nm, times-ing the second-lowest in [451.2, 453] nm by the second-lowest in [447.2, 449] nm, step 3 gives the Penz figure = -17.3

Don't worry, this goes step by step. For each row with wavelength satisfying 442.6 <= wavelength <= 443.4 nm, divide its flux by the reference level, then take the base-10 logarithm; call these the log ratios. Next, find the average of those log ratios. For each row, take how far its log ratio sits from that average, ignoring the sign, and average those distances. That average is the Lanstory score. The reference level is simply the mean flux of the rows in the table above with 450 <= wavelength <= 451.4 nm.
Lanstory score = 0.0058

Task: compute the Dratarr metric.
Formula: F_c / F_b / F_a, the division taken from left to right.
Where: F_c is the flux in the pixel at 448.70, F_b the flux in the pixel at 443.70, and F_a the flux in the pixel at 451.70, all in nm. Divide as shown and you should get 0.202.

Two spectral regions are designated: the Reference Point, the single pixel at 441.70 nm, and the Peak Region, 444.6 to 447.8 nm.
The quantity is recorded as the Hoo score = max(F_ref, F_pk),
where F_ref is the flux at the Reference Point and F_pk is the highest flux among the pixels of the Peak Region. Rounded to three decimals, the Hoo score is 5.186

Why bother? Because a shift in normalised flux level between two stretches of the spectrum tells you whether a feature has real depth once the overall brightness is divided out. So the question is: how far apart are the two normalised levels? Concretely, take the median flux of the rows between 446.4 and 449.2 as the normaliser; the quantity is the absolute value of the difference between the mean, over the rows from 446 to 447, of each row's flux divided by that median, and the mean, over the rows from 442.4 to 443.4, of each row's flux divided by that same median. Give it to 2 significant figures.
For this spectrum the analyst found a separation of 0.040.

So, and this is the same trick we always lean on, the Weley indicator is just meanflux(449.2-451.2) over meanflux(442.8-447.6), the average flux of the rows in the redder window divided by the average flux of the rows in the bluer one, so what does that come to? 1.03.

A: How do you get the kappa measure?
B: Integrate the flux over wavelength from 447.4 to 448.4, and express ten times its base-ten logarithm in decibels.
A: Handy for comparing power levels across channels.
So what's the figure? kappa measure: 6.92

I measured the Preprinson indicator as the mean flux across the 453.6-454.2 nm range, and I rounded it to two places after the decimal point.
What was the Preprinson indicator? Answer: 4.92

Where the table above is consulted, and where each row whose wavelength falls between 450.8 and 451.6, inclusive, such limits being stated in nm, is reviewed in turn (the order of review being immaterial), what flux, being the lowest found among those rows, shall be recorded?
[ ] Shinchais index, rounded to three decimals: 4.816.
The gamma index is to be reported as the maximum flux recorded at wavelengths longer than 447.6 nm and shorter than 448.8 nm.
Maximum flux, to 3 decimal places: 5.121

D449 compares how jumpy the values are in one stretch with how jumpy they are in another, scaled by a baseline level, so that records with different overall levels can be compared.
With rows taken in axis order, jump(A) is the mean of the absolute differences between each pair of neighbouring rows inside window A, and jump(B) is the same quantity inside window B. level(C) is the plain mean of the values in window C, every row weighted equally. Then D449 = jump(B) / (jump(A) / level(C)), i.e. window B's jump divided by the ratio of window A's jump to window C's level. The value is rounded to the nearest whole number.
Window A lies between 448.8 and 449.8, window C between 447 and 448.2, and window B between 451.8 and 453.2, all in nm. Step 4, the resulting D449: 20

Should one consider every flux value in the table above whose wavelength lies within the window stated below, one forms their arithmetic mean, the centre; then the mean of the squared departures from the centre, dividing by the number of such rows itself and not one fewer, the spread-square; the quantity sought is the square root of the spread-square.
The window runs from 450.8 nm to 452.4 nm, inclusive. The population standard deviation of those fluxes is 0.113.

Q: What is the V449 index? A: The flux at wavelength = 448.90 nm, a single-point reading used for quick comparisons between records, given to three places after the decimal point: 4.848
